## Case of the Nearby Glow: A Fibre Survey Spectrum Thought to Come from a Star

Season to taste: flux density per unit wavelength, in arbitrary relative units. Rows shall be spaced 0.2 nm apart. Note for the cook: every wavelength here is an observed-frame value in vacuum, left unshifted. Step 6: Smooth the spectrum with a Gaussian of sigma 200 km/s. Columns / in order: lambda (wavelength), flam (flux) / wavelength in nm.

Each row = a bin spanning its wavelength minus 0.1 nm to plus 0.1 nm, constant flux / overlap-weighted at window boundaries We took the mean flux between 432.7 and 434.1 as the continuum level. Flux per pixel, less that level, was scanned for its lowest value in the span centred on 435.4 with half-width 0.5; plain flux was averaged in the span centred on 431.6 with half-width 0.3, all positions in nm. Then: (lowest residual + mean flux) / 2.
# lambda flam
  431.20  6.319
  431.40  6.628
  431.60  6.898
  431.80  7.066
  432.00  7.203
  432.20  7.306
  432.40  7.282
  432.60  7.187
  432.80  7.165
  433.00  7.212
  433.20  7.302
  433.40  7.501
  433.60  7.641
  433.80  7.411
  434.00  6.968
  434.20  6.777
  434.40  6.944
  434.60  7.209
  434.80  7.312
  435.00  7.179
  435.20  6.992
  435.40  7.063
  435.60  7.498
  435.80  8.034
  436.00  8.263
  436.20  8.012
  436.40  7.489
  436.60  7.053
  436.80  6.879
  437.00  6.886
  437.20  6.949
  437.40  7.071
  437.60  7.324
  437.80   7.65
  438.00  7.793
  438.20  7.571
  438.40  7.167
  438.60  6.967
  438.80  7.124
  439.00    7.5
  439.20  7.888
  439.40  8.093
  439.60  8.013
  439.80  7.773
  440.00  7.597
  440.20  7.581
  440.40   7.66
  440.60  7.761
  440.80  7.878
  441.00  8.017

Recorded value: 3.27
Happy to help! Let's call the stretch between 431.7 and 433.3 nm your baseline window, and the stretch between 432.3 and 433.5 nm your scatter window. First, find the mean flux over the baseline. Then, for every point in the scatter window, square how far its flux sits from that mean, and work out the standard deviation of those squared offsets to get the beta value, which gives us 0.03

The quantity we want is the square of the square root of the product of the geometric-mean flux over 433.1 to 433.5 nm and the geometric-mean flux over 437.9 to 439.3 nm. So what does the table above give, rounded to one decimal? 54.9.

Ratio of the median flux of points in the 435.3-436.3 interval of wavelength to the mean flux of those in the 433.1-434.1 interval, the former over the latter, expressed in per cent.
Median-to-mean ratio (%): 109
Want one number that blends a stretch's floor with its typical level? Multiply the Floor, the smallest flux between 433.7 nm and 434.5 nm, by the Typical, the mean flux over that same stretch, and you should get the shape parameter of 47.6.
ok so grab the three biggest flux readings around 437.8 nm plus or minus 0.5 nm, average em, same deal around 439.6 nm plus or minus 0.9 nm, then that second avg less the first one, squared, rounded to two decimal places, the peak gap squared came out 0.11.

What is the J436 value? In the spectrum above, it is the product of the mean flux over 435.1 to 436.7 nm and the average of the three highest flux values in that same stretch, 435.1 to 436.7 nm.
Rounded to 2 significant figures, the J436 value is 61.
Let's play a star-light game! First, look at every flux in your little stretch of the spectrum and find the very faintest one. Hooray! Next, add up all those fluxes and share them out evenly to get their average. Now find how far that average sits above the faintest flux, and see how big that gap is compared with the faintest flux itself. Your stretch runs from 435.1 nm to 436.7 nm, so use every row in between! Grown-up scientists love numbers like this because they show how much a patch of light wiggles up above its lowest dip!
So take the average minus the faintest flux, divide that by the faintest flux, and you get 0.08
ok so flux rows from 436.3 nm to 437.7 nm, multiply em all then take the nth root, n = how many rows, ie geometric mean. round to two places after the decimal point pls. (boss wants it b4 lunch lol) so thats 7.09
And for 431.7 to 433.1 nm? 7.20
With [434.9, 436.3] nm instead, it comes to 7.56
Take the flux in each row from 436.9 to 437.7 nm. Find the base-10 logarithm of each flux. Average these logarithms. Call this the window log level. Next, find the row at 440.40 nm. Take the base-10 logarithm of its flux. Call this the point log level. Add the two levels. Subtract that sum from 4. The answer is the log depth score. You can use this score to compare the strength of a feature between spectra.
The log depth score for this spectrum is 2.27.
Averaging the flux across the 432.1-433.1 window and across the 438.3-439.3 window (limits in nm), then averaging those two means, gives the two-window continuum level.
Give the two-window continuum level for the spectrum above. 7.28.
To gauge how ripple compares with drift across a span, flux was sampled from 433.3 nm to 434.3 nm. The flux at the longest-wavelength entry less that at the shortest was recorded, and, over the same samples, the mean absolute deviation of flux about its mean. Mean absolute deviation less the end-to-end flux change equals 1.0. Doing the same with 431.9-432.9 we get 0.1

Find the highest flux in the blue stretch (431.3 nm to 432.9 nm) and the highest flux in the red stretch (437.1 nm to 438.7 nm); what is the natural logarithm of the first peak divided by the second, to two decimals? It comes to -0.06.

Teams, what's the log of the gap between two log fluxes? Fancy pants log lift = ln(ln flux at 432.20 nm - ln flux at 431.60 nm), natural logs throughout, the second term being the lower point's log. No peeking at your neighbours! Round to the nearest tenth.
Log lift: -2.9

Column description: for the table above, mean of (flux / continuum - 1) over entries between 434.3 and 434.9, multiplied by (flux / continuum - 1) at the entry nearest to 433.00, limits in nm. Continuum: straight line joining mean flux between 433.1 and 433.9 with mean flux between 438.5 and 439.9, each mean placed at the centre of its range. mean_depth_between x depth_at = 0.0014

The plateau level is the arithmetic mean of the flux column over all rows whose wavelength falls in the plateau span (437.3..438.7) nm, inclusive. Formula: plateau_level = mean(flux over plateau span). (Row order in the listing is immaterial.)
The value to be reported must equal 7.4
